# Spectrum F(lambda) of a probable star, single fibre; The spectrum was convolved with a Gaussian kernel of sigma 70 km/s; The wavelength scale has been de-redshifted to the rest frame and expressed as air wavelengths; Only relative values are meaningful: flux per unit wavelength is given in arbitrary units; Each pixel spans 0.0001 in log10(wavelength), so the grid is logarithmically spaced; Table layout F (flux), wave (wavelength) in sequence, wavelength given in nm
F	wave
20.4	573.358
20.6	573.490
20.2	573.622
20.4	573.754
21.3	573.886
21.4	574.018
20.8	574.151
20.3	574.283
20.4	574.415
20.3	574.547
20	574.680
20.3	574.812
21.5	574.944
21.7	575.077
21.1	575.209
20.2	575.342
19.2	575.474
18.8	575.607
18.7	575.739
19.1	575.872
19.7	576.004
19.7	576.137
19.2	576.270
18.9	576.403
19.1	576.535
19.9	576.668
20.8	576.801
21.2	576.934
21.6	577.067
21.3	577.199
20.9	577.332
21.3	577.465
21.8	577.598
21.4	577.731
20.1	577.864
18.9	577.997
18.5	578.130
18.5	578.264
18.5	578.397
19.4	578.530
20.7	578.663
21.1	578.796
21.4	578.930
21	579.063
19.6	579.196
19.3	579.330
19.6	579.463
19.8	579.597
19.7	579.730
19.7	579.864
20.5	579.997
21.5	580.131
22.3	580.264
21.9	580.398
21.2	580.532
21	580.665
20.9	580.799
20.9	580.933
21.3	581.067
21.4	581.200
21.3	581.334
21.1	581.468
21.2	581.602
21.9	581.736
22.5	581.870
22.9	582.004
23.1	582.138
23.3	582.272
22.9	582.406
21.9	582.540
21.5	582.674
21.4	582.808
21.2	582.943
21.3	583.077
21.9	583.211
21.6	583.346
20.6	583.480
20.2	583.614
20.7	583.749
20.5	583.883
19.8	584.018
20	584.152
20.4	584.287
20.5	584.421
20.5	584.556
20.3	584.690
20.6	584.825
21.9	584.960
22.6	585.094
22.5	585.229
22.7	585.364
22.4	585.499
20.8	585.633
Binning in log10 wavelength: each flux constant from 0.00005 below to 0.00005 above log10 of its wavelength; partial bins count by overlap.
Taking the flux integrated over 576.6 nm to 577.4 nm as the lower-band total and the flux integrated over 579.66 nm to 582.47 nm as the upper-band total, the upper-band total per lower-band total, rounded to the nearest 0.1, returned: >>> 3.6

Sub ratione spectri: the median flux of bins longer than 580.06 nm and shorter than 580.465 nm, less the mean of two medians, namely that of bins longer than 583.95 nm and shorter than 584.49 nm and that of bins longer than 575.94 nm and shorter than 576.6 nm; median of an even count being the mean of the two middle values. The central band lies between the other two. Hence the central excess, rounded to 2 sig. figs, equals 2.2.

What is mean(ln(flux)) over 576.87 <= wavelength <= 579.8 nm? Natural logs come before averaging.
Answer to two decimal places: 3.01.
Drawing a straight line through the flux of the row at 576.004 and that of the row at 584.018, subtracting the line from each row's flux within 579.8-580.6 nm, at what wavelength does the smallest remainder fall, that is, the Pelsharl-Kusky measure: 579.864 nm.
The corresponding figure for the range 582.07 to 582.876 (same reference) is 582.808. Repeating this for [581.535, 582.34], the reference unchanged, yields 581.602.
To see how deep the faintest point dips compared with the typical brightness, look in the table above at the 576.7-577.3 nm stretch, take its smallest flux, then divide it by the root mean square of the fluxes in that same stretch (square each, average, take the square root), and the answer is 0.980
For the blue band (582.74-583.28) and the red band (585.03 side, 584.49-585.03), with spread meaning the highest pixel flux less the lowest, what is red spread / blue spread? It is 2.3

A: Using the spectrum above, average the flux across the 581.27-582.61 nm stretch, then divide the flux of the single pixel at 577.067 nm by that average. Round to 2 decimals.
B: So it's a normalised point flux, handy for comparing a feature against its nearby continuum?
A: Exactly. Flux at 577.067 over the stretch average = 0.97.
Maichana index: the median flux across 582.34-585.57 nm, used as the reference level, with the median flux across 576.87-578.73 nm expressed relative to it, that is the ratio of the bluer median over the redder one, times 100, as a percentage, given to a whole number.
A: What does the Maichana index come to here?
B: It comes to 98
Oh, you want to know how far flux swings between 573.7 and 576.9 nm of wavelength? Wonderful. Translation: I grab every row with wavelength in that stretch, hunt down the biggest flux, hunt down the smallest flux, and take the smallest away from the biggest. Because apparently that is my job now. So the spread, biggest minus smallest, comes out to 3.0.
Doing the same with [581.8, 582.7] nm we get 1.8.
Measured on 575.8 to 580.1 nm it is 3.3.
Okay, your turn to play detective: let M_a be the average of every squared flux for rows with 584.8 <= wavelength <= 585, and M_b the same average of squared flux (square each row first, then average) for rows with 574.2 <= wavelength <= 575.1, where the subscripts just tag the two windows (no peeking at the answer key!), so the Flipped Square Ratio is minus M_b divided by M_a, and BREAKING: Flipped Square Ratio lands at -0.94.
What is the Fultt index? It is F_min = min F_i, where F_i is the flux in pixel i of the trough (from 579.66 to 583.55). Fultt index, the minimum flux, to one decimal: 19.7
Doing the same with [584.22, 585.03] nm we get 20.3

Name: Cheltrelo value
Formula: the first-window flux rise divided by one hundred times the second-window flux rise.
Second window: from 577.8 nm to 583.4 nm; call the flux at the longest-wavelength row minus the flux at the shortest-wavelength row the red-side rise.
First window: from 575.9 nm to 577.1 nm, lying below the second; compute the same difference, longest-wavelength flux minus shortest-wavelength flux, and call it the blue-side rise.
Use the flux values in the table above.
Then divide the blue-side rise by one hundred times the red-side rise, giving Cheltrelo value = 0.013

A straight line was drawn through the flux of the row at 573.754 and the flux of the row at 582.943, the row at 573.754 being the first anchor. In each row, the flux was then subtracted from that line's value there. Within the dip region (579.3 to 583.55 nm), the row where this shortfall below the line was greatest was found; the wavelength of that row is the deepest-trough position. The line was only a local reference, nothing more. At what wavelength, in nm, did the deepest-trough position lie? 579.330 nm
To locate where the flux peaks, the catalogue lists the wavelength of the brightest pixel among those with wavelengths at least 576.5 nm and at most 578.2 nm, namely 577.598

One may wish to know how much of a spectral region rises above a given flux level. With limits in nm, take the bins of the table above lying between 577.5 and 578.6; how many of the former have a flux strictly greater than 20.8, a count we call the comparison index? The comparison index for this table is 2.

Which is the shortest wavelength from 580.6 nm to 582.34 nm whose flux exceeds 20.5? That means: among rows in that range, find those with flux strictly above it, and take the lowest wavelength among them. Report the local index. 580.665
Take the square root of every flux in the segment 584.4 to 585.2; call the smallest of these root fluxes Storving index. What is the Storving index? 4.51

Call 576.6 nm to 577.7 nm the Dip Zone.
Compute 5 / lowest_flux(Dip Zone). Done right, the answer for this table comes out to 0.251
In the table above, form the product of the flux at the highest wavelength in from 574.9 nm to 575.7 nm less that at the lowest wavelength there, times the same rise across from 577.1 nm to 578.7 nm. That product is 1.6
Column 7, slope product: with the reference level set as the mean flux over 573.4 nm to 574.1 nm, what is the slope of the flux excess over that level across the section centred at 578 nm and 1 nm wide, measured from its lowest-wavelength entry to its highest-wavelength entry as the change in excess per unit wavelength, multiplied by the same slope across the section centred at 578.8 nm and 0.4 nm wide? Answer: -11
